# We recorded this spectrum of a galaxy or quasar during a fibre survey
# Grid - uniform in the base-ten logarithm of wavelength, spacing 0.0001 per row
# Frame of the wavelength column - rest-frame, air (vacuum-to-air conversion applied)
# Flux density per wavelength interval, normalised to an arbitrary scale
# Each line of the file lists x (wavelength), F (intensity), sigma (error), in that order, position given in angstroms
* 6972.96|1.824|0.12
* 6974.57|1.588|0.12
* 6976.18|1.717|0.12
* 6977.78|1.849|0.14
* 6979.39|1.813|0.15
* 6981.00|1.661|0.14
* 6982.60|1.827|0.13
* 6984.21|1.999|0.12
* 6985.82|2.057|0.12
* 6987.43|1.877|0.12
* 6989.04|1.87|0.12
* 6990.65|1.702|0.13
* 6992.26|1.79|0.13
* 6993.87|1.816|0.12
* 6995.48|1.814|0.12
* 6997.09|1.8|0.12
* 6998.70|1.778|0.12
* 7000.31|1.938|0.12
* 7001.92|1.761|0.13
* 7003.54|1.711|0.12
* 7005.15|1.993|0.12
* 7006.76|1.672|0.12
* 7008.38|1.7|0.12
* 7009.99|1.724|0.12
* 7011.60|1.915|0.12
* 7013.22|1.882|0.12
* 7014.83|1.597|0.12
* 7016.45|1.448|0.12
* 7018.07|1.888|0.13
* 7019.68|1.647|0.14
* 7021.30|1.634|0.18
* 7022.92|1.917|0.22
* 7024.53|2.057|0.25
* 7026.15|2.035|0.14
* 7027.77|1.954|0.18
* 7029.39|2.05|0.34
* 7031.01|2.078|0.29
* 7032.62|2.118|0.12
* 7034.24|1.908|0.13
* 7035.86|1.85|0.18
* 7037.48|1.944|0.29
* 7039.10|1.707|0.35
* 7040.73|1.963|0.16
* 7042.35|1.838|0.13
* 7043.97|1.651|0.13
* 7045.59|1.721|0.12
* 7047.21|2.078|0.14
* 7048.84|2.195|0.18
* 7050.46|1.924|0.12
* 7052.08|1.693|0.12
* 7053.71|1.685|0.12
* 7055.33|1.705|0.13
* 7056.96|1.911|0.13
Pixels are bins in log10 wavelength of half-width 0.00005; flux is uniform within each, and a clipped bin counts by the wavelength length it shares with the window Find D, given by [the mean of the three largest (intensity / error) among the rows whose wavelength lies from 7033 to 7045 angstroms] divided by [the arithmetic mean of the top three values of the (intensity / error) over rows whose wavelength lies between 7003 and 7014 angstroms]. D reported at 0.86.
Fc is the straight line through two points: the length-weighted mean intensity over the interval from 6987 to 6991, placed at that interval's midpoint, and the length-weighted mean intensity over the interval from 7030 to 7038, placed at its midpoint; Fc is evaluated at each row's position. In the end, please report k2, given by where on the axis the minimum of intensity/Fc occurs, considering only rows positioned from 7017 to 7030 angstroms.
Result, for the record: 7021.30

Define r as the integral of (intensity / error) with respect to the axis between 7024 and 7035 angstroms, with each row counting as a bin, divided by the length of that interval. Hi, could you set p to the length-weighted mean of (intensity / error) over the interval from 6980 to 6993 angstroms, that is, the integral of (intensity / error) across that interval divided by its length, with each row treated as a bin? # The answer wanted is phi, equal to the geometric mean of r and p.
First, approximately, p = 14.69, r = 11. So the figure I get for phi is 12.9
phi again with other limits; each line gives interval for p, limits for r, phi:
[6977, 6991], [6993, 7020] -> 14.5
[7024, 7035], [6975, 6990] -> 12.8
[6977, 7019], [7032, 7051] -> 13.4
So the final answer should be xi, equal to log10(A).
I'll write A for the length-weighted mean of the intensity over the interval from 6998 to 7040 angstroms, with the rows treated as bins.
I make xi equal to 0.265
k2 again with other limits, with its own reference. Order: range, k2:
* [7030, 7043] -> 7039.10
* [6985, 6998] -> 6990.65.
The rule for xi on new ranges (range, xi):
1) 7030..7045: 0.278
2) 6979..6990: 0.272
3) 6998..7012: 0.254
